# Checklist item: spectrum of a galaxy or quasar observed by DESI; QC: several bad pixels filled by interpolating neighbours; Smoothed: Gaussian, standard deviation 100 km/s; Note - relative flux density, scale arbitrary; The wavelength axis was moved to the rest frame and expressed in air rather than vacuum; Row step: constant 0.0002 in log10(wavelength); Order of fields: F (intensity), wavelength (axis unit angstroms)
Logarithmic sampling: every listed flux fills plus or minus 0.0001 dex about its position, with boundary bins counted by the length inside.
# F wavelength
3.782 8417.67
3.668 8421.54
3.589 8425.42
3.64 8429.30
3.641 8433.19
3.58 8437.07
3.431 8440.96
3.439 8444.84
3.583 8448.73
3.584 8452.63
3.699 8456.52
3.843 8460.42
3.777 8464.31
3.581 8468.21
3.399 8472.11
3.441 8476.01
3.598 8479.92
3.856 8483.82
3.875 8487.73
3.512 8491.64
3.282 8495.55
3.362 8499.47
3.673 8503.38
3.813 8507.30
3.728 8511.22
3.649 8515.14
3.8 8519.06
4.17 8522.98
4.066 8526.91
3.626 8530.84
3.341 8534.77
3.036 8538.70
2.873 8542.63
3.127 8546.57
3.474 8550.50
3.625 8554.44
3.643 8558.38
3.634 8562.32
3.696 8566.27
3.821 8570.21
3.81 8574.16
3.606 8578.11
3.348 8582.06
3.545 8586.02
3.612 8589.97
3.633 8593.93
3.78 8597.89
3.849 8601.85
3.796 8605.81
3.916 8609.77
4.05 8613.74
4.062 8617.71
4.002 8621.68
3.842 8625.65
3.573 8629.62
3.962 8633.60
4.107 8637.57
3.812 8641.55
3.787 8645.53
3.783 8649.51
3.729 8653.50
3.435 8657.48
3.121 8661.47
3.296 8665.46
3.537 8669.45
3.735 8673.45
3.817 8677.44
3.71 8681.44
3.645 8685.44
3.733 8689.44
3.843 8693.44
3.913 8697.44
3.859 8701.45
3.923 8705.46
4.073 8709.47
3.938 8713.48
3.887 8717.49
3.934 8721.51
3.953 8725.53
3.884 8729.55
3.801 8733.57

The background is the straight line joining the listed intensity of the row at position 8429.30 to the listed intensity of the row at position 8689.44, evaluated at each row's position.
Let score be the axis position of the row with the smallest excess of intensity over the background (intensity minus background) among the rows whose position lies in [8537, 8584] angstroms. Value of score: 8542.63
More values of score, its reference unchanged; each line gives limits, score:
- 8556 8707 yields 8661.47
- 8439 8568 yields 8542.63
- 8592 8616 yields 8593.93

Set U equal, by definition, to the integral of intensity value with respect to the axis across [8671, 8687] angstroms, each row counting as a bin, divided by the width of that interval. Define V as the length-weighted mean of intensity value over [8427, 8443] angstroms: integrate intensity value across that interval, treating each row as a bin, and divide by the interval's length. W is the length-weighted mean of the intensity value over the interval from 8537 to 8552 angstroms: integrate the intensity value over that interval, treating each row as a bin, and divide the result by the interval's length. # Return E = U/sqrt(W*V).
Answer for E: 1.11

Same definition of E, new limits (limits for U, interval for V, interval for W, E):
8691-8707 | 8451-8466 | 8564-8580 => 1.04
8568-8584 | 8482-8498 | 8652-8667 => 1.04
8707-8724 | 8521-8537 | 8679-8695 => 1.05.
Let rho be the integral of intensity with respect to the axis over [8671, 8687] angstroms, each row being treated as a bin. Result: 59.6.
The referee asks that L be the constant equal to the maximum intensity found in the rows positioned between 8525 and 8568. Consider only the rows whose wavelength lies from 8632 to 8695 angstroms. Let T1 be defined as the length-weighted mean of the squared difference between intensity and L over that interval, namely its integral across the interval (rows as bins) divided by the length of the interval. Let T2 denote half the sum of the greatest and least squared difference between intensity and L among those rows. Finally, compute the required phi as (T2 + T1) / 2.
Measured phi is 0.32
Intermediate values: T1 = 0.20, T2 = 0.45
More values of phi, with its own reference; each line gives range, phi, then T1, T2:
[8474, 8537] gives 0.26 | 0.22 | 0.31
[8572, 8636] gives 0.19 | 0.12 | 0.26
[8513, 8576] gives 0.53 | 0.34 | 0.71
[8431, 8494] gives 0.23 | 0.23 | 0.24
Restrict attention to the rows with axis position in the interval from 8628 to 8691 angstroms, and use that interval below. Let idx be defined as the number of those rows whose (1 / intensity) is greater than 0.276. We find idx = 5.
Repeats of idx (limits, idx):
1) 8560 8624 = 4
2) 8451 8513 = 8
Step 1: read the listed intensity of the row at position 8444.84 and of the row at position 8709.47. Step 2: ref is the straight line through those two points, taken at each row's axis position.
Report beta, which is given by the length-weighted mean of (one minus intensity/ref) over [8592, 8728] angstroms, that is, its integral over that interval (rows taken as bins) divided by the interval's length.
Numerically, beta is 0.04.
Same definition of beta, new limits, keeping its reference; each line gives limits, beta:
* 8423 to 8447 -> -0.04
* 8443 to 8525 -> -0.03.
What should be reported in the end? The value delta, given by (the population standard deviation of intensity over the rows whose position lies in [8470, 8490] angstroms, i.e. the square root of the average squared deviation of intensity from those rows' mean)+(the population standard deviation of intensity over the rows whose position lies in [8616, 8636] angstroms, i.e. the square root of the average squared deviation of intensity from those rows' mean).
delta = 0.37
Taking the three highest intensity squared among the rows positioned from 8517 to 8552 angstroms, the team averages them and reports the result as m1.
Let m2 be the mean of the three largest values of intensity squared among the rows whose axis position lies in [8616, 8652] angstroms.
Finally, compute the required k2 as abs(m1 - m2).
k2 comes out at 0.34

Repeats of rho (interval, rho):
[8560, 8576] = 59.8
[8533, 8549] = 49.7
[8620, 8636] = 61.6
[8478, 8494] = 59.2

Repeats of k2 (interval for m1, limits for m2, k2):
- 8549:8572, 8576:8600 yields 0.33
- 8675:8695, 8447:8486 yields 0.21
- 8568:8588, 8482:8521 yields 0.77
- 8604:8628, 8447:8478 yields 2.07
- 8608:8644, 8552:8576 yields 2.33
